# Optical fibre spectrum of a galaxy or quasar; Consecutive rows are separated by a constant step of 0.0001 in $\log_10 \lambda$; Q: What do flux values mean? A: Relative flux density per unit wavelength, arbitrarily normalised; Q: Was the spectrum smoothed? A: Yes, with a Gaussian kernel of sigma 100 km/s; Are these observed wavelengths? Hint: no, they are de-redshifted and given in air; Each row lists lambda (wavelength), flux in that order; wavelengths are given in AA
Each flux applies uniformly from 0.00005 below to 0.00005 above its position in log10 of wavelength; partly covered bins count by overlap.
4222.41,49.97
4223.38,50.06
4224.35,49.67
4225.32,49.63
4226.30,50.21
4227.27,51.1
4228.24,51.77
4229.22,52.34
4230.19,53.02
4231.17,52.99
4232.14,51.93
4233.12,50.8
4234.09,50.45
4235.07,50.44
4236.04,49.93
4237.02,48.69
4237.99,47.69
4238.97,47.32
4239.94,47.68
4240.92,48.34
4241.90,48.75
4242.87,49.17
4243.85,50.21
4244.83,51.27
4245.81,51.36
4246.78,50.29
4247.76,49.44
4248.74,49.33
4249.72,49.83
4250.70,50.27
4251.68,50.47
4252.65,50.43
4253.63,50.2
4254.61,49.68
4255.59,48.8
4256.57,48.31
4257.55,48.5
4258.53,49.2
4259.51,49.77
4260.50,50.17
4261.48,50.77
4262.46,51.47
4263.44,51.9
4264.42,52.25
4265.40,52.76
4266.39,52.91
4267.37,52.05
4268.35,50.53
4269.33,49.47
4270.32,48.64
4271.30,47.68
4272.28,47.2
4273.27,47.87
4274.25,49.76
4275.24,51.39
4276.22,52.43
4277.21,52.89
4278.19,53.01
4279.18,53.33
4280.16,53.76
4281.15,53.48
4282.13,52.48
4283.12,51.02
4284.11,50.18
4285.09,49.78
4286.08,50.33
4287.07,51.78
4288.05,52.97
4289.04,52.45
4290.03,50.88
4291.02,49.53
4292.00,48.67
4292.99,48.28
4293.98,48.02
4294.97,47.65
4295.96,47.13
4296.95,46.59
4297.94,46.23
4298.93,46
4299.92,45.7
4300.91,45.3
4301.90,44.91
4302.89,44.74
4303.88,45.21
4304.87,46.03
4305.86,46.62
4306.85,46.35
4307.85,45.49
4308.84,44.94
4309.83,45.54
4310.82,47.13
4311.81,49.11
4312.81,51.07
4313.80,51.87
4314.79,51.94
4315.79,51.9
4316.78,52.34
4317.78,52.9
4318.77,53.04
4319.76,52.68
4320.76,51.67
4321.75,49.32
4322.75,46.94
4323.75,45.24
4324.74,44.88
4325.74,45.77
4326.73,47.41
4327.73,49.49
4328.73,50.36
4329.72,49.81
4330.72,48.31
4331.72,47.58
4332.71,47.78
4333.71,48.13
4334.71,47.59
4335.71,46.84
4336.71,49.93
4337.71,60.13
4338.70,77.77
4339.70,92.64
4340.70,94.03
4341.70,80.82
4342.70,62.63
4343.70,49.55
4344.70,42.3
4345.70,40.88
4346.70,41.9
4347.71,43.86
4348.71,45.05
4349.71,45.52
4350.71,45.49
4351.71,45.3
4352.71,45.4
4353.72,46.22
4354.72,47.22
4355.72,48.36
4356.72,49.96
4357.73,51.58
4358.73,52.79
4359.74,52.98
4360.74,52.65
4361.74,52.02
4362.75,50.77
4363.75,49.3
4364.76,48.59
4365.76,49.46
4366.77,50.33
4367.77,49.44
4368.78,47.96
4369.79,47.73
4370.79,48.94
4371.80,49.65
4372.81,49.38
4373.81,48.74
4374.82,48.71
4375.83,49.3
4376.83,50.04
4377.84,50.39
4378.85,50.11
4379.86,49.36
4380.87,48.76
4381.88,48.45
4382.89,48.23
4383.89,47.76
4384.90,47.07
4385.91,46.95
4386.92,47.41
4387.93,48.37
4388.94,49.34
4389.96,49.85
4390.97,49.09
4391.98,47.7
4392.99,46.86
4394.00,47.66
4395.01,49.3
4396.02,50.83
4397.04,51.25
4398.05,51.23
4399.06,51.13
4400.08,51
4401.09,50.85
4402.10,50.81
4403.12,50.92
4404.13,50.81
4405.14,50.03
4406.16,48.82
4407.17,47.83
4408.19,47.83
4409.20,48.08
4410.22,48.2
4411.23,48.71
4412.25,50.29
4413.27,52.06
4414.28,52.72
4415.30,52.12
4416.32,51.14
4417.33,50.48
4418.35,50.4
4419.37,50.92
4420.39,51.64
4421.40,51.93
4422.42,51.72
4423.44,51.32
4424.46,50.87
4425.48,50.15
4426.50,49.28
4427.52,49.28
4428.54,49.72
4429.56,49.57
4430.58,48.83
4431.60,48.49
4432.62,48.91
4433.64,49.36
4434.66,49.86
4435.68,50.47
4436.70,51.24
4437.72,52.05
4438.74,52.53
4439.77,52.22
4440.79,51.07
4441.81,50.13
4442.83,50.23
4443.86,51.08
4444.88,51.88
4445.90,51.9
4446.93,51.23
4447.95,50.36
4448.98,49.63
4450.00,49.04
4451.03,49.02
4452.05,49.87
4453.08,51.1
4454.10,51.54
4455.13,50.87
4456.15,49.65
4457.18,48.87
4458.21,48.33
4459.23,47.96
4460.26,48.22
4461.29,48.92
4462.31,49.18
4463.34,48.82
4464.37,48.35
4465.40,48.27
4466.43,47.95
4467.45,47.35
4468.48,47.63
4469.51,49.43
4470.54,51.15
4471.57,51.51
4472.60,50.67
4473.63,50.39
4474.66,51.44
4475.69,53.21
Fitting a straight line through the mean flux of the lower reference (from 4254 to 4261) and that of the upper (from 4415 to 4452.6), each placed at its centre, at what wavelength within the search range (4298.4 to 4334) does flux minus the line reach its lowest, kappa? 4324.74 AA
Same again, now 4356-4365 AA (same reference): 4364.76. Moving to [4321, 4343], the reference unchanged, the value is 4324.74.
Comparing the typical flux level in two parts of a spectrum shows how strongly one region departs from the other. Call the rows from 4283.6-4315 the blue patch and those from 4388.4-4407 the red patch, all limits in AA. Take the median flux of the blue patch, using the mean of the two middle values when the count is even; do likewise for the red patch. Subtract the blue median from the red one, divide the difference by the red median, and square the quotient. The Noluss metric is 0.0036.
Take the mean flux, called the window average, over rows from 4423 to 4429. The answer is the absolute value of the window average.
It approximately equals 50.1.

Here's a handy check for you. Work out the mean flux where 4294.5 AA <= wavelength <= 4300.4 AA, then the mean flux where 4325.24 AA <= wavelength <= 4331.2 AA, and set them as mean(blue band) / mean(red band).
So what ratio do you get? 0.96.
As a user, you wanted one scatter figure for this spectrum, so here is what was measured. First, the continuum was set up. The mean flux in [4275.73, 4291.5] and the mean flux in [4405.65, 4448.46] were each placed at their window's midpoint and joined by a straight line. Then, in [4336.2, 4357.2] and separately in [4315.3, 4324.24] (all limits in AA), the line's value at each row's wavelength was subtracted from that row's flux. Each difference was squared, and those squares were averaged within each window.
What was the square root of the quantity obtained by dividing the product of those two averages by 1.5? 38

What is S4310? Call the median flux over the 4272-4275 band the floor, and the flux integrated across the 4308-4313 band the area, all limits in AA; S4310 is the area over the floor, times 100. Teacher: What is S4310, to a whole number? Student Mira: 493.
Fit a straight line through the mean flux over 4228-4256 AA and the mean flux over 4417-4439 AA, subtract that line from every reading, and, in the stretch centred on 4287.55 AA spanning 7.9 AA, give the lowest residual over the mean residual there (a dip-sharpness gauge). -1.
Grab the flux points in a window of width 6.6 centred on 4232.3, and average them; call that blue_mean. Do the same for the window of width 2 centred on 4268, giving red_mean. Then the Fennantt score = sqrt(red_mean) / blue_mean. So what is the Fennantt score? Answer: 0.138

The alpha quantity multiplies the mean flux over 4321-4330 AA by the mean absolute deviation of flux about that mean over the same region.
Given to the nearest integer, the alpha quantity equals 87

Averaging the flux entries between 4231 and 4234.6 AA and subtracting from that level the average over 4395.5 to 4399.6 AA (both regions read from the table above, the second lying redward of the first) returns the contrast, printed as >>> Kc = 0.4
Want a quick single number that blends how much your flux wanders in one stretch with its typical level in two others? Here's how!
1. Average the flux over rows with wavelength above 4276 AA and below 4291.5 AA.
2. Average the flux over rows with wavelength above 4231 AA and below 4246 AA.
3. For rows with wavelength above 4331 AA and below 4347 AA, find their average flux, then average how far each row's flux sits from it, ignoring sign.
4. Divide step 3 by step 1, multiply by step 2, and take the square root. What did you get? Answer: 3.78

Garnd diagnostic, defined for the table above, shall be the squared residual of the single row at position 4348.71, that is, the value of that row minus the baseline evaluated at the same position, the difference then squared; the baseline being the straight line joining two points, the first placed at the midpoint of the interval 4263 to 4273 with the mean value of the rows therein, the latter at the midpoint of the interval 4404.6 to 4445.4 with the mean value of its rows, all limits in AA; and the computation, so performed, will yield 29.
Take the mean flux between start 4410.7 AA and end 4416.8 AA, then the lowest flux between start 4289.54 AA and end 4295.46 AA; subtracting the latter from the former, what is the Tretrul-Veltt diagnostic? 3.5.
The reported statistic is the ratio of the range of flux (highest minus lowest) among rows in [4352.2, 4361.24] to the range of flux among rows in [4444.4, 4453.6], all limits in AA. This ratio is 2.6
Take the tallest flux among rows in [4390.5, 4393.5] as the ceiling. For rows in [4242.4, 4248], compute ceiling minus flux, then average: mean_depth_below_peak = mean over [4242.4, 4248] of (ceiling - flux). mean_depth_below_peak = -1.2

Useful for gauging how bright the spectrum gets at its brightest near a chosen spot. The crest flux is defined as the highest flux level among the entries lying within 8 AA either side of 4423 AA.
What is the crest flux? 52.12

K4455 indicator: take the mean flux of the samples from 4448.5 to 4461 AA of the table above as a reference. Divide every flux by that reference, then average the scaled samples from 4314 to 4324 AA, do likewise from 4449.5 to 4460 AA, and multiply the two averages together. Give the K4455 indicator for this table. 1.03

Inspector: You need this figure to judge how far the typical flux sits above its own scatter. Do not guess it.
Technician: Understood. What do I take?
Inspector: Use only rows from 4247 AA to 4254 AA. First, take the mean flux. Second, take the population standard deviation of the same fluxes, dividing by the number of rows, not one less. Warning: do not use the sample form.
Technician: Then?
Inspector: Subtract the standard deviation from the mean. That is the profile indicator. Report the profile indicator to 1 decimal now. 49.6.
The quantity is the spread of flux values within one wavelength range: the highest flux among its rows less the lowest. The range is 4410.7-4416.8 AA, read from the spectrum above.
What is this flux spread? 4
